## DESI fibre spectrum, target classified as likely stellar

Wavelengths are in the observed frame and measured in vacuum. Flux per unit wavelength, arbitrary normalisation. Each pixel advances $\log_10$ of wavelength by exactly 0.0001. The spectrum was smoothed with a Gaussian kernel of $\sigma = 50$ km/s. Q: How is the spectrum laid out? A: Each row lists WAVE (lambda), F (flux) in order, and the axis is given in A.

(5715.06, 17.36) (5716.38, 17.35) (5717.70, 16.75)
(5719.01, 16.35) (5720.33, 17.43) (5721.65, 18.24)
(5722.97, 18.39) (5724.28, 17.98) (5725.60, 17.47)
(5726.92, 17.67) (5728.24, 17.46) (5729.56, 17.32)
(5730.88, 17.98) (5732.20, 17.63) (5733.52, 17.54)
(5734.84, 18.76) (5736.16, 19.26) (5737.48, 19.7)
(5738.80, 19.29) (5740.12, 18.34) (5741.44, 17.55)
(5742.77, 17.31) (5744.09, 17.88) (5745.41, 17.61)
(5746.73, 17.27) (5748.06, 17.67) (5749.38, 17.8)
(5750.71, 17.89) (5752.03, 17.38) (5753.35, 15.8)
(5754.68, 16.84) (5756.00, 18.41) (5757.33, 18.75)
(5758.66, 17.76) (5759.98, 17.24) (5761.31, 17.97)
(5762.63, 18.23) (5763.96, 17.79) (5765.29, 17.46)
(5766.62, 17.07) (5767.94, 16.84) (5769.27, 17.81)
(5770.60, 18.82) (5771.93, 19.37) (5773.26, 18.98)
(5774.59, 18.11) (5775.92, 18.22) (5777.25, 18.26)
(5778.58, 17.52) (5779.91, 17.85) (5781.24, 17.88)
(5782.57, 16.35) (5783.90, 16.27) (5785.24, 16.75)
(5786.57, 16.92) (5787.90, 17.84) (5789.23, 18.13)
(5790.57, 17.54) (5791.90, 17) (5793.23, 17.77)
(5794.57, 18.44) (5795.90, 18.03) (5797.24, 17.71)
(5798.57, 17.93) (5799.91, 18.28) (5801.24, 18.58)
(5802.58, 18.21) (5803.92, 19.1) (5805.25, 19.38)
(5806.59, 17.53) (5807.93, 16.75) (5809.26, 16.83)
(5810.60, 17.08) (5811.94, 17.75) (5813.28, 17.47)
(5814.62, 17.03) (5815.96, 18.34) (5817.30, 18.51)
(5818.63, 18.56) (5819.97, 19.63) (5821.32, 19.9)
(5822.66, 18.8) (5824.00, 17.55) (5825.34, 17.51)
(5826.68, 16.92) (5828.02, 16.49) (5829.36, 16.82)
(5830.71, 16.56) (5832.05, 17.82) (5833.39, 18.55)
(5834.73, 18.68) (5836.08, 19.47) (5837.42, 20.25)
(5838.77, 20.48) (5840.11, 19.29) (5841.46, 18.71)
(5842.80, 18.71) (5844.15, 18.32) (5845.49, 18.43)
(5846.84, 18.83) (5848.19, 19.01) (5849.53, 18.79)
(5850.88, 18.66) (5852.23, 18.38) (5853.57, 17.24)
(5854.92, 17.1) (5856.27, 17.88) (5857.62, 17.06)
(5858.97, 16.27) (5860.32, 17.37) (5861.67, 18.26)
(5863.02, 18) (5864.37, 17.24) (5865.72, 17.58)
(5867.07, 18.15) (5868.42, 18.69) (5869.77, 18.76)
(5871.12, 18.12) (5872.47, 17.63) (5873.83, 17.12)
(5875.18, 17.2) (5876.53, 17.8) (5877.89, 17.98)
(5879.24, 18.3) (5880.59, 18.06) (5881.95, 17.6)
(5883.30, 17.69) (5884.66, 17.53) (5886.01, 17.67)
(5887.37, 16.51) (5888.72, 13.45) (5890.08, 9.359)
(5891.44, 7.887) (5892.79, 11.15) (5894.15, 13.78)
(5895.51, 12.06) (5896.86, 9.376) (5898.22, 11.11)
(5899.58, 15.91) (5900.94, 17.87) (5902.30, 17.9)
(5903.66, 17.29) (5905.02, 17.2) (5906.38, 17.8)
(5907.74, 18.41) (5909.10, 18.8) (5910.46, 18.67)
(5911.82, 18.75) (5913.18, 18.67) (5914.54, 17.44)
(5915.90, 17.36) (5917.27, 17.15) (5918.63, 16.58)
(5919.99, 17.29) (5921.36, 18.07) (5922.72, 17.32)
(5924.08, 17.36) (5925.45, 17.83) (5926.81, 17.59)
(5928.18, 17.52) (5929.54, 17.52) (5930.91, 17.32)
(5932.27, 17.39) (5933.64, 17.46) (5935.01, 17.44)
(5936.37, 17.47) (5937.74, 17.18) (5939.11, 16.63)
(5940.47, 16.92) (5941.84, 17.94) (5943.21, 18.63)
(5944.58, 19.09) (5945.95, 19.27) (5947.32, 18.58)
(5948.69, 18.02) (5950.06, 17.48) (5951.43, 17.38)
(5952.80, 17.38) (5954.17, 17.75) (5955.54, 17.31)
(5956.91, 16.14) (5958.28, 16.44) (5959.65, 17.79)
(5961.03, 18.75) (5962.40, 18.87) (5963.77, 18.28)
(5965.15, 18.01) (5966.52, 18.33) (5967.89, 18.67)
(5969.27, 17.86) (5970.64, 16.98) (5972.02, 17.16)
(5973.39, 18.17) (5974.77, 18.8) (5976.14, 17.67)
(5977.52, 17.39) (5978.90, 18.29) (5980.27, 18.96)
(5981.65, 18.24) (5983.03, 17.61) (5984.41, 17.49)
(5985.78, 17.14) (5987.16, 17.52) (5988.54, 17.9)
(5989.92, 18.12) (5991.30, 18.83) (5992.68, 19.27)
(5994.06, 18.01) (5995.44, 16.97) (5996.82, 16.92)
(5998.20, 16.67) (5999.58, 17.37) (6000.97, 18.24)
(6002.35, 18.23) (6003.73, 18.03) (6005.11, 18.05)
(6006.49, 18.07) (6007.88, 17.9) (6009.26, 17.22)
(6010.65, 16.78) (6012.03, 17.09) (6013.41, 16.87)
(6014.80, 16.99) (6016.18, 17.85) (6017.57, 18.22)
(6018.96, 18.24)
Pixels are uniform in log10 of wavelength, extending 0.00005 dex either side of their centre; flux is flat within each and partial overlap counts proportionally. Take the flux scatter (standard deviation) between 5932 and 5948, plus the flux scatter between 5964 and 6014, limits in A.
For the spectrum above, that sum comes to 1.5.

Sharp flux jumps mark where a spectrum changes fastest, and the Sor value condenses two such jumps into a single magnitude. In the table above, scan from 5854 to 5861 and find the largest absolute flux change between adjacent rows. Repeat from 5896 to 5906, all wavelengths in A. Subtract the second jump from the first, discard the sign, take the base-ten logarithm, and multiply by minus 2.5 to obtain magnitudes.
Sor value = -1.4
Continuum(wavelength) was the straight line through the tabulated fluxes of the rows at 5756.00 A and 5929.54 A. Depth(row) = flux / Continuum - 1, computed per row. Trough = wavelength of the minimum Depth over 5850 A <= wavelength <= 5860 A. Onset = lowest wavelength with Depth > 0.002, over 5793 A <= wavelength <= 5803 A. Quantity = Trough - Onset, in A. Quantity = 64.4 A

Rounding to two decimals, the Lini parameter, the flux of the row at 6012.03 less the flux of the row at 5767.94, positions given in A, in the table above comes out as 0.25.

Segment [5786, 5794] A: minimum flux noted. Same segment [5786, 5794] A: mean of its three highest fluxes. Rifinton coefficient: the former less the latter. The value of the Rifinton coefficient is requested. -0.99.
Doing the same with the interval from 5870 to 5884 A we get -1.04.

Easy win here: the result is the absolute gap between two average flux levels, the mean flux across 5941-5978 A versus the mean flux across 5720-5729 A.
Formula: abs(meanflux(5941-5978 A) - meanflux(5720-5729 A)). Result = 0.1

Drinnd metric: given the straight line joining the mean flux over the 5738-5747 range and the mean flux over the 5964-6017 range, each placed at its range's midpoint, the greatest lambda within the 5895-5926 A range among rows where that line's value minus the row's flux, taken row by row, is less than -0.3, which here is 5913.18 A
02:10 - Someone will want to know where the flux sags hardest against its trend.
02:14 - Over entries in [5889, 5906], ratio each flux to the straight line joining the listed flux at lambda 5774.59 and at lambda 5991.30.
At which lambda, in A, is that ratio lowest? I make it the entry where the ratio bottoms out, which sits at 5891.44 A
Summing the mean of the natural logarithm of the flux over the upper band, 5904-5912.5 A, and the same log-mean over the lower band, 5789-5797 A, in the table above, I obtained 5.78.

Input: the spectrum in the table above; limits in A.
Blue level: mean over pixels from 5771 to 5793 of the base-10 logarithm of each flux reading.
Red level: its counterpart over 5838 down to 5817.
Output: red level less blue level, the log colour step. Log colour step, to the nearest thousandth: 0.013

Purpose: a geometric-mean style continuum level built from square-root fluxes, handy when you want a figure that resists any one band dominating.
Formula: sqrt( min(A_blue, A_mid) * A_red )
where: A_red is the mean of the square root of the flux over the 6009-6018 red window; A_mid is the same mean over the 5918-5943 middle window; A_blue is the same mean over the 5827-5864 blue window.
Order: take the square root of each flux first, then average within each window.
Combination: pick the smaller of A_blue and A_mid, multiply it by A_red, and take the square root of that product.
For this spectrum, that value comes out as 4.16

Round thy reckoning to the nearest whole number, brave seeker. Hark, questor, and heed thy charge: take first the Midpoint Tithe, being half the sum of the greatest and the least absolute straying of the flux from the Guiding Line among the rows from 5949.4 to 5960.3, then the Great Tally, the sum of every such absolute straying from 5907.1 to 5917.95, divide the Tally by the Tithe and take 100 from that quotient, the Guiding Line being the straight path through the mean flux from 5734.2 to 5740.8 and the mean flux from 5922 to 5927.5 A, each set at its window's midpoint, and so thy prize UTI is -90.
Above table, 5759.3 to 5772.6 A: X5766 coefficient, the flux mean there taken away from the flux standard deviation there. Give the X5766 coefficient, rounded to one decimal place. -17.1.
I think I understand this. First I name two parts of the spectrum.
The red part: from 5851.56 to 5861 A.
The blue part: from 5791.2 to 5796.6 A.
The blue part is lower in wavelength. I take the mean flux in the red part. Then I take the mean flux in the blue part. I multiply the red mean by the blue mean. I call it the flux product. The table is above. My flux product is 309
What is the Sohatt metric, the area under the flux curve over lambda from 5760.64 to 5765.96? 95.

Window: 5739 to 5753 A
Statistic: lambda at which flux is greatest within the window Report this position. 5740.12 A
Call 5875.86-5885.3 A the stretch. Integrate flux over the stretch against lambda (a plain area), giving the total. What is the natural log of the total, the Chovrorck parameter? 5.13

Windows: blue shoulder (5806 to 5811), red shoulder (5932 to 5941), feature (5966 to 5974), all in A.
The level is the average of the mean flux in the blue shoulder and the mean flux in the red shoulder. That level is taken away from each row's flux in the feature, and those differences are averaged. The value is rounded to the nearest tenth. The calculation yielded 0.7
